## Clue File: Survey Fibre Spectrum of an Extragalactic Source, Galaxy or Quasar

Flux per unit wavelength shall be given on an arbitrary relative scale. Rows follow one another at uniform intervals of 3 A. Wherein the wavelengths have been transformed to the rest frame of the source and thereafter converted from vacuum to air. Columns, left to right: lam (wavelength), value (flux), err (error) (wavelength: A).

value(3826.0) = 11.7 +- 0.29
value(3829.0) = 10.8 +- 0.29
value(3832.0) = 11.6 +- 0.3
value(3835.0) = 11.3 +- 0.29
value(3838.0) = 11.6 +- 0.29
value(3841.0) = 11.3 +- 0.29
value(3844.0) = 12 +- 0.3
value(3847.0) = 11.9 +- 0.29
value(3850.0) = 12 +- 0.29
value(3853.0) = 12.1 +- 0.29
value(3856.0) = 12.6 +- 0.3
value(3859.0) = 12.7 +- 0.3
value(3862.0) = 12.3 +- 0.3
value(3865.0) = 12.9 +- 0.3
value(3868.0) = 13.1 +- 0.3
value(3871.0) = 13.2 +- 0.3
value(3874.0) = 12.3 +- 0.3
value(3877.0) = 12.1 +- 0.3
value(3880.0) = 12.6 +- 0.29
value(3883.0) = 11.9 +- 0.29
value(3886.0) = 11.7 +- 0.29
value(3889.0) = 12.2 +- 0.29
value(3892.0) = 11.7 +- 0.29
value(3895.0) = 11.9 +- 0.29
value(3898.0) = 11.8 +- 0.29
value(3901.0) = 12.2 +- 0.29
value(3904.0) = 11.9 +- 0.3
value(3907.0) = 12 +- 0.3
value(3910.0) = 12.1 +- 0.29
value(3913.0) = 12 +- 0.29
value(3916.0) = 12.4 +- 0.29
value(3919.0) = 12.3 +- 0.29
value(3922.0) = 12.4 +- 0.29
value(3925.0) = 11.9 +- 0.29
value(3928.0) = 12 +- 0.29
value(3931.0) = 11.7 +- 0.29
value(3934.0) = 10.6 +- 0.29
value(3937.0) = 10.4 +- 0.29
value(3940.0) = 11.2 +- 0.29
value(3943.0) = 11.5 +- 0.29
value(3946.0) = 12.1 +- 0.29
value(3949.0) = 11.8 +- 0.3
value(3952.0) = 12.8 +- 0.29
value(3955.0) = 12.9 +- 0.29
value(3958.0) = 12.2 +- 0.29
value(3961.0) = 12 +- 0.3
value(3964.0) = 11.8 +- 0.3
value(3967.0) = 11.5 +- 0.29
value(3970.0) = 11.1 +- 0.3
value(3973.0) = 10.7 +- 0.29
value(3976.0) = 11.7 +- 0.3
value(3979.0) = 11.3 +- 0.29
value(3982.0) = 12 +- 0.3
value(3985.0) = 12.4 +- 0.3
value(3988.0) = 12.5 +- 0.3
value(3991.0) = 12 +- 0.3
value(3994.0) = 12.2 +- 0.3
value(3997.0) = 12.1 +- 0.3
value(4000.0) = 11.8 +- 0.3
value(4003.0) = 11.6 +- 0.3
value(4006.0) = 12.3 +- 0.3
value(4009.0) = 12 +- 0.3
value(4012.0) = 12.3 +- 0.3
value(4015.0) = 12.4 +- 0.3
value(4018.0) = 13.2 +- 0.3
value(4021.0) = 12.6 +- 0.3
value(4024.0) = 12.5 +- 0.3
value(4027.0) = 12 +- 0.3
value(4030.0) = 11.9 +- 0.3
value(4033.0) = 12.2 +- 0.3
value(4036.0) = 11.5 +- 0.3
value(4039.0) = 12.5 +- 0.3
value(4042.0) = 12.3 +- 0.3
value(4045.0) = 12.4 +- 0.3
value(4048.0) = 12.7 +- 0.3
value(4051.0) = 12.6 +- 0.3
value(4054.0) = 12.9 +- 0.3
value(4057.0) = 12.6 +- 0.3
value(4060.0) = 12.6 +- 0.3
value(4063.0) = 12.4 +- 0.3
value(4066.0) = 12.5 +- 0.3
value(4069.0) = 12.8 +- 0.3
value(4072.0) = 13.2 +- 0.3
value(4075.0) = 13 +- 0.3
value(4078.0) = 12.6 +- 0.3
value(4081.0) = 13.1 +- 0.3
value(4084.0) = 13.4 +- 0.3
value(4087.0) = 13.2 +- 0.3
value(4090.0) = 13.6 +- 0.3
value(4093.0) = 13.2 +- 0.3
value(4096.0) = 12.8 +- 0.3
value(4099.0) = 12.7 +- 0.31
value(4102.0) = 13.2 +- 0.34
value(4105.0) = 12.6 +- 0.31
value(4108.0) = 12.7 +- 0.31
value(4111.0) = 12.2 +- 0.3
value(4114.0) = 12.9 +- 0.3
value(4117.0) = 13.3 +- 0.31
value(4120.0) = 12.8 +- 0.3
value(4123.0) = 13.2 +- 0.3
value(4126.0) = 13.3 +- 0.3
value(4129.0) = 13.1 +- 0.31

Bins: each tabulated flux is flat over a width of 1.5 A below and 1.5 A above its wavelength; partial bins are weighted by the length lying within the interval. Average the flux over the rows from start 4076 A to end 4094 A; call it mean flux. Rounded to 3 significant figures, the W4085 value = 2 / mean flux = 0.152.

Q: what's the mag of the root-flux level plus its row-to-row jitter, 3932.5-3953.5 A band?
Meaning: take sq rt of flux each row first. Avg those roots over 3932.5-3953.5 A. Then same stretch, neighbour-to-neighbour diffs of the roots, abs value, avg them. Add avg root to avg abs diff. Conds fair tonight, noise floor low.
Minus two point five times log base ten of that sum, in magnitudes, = -1.35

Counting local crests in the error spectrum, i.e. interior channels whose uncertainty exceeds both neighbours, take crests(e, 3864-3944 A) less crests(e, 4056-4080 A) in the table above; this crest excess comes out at 0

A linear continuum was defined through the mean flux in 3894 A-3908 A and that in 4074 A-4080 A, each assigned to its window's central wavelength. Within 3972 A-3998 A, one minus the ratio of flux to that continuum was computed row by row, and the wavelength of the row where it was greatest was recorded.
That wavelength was 3973.0 A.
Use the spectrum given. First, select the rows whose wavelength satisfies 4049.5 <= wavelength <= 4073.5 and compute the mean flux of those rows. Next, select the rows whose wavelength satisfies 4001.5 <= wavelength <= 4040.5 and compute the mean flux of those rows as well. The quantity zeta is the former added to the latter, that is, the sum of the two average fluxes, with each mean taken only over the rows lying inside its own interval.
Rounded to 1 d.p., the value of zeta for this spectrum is 24.9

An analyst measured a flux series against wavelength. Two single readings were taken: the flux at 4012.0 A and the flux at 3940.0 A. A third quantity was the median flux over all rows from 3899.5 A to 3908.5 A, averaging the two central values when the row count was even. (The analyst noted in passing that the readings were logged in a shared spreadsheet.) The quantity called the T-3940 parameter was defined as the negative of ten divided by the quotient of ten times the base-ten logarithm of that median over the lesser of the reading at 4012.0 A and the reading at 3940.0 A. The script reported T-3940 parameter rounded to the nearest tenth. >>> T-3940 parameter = -10.4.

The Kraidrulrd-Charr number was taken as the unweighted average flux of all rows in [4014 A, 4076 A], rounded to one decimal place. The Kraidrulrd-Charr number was 12.5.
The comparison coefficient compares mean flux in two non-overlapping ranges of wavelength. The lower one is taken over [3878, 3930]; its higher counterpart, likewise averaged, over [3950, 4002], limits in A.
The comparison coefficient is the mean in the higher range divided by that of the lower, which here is 0.99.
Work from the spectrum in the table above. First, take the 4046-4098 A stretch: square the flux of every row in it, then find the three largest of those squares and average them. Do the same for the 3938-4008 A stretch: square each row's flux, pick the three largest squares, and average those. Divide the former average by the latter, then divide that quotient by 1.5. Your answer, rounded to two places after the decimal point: 0.74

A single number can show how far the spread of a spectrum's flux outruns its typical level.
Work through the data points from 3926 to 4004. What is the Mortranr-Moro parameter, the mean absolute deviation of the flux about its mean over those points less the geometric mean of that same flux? -11.3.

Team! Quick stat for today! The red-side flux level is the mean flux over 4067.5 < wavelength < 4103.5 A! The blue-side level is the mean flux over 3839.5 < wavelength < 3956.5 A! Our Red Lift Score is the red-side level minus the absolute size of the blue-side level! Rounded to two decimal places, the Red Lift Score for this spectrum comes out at 1.00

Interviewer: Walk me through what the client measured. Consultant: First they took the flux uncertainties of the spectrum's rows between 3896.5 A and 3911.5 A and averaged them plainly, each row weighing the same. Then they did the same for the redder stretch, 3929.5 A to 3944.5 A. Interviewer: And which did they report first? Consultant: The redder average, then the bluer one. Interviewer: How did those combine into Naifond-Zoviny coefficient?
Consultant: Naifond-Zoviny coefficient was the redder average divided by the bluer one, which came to 0.986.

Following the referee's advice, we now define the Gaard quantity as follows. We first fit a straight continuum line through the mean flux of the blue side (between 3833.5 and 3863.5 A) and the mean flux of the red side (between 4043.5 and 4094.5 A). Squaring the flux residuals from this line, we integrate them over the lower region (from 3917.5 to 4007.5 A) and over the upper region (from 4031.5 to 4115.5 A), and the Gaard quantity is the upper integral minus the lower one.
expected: -50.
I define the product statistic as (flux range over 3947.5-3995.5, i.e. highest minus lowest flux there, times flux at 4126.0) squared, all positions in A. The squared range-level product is 856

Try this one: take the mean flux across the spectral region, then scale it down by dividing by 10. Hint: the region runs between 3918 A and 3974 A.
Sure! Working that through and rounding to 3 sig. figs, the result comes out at 1.17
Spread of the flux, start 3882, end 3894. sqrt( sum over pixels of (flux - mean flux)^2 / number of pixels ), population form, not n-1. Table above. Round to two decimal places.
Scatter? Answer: 0.20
